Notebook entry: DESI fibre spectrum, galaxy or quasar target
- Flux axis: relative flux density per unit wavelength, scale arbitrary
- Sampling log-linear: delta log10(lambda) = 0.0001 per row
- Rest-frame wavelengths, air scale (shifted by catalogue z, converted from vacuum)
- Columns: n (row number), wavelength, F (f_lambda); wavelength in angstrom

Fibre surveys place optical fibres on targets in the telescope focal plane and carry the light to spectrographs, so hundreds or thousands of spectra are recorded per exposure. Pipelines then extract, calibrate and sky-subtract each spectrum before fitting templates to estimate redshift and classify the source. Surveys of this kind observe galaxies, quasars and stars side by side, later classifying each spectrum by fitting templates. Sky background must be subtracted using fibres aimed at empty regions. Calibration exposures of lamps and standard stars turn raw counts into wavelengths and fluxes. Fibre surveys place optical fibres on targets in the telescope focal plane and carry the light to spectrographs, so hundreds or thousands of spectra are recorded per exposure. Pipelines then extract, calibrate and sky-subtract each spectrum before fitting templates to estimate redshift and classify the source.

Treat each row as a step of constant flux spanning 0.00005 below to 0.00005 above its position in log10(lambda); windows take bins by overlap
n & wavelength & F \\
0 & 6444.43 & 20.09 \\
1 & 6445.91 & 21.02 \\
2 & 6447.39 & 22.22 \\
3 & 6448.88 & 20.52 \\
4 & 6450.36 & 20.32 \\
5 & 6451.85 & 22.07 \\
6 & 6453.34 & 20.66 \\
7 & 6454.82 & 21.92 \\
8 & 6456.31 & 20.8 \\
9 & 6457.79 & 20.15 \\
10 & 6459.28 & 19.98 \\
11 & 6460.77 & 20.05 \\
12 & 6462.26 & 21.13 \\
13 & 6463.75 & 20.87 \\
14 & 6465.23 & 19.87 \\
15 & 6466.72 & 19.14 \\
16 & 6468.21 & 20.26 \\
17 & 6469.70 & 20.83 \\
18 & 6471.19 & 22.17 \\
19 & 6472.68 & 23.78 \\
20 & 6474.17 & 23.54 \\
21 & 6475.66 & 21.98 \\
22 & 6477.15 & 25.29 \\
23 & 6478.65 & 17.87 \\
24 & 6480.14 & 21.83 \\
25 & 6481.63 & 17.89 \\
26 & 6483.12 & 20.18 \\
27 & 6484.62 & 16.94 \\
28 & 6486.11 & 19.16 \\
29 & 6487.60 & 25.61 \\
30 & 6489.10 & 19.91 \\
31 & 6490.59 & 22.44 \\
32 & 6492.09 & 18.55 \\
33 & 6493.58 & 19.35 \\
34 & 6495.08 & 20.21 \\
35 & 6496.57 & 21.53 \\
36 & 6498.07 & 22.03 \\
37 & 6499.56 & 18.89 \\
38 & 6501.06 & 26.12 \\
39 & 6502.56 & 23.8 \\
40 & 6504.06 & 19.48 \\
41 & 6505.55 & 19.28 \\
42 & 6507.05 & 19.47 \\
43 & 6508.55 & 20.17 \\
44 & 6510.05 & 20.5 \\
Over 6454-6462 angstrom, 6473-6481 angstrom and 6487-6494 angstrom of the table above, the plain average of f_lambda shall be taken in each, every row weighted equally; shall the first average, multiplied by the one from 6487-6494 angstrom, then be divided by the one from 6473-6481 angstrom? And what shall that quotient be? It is 19.7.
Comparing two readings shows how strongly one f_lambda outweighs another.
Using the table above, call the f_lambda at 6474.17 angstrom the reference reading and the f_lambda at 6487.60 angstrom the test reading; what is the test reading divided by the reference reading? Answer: 1.09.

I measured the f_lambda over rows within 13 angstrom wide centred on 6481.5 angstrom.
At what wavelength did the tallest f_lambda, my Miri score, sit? 6487.60 angstrom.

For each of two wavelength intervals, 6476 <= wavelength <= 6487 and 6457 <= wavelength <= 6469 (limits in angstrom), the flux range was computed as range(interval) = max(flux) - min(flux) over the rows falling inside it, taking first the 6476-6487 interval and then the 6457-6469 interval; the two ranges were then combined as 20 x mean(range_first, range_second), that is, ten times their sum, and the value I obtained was 103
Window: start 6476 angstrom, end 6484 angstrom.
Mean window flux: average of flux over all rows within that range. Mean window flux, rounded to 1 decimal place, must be 20.6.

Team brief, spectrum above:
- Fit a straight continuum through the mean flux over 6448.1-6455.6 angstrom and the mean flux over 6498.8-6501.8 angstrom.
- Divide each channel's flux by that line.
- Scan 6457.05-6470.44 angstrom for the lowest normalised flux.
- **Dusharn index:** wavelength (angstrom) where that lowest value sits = 6466.72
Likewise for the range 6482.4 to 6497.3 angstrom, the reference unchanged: 6484.62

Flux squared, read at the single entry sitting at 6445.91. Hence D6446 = 442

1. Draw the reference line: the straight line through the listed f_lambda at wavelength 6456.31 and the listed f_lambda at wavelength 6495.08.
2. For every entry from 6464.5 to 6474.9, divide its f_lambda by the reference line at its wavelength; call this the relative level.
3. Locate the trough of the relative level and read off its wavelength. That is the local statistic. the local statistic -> 6466.72 angstrom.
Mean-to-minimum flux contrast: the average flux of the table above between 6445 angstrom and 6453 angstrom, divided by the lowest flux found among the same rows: 1.04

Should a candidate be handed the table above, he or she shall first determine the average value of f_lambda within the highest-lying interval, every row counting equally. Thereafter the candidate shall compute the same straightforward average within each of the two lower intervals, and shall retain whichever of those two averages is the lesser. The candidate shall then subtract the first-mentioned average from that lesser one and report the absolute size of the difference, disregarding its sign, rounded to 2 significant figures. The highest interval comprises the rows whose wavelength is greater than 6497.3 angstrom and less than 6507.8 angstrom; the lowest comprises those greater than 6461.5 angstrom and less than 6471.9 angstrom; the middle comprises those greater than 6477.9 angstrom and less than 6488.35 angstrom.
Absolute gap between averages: 1.4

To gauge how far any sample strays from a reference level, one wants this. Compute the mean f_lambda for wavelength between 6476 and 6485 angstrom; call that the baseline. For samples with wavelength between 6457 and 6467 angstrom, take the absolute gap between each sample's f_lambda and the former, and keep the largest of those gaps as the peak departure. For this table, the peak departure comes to 1.1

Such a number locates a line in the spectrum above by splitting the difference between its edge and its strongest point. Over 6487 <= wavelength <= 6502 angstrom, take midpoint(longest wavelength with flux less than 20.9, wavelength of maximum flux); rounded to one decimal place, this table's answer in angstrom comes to 6500.3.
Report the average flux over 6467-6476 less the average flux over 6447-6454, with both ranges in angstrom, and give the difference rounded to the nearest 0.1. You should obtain 0.9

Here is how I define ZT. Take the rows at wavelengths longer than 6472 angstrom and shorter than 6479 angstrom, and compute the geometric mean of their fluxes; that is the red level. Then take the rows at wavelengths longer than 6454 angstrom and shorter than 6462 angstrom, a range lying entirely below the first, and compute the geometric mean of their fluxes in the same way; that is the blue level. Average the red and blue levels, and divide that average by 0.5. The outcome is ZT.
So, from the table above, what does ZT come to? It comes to 42.9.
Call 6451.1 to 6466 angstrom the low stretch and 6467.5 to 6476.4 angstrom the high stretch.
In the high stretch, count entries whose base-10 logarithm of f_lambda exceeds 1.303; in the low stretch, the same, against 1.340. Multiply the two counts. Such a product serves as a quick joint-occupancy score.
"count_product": 12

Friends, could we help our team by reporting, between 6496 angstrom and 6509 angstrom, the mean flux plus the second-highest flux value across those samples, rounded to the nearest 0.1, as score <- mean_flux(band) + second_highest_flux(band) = 45.0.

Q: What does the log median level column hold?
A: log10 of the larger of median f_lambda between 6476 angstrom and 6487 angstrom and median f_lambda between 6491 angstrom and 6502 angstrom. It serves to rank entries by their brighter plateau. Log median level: 1.31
